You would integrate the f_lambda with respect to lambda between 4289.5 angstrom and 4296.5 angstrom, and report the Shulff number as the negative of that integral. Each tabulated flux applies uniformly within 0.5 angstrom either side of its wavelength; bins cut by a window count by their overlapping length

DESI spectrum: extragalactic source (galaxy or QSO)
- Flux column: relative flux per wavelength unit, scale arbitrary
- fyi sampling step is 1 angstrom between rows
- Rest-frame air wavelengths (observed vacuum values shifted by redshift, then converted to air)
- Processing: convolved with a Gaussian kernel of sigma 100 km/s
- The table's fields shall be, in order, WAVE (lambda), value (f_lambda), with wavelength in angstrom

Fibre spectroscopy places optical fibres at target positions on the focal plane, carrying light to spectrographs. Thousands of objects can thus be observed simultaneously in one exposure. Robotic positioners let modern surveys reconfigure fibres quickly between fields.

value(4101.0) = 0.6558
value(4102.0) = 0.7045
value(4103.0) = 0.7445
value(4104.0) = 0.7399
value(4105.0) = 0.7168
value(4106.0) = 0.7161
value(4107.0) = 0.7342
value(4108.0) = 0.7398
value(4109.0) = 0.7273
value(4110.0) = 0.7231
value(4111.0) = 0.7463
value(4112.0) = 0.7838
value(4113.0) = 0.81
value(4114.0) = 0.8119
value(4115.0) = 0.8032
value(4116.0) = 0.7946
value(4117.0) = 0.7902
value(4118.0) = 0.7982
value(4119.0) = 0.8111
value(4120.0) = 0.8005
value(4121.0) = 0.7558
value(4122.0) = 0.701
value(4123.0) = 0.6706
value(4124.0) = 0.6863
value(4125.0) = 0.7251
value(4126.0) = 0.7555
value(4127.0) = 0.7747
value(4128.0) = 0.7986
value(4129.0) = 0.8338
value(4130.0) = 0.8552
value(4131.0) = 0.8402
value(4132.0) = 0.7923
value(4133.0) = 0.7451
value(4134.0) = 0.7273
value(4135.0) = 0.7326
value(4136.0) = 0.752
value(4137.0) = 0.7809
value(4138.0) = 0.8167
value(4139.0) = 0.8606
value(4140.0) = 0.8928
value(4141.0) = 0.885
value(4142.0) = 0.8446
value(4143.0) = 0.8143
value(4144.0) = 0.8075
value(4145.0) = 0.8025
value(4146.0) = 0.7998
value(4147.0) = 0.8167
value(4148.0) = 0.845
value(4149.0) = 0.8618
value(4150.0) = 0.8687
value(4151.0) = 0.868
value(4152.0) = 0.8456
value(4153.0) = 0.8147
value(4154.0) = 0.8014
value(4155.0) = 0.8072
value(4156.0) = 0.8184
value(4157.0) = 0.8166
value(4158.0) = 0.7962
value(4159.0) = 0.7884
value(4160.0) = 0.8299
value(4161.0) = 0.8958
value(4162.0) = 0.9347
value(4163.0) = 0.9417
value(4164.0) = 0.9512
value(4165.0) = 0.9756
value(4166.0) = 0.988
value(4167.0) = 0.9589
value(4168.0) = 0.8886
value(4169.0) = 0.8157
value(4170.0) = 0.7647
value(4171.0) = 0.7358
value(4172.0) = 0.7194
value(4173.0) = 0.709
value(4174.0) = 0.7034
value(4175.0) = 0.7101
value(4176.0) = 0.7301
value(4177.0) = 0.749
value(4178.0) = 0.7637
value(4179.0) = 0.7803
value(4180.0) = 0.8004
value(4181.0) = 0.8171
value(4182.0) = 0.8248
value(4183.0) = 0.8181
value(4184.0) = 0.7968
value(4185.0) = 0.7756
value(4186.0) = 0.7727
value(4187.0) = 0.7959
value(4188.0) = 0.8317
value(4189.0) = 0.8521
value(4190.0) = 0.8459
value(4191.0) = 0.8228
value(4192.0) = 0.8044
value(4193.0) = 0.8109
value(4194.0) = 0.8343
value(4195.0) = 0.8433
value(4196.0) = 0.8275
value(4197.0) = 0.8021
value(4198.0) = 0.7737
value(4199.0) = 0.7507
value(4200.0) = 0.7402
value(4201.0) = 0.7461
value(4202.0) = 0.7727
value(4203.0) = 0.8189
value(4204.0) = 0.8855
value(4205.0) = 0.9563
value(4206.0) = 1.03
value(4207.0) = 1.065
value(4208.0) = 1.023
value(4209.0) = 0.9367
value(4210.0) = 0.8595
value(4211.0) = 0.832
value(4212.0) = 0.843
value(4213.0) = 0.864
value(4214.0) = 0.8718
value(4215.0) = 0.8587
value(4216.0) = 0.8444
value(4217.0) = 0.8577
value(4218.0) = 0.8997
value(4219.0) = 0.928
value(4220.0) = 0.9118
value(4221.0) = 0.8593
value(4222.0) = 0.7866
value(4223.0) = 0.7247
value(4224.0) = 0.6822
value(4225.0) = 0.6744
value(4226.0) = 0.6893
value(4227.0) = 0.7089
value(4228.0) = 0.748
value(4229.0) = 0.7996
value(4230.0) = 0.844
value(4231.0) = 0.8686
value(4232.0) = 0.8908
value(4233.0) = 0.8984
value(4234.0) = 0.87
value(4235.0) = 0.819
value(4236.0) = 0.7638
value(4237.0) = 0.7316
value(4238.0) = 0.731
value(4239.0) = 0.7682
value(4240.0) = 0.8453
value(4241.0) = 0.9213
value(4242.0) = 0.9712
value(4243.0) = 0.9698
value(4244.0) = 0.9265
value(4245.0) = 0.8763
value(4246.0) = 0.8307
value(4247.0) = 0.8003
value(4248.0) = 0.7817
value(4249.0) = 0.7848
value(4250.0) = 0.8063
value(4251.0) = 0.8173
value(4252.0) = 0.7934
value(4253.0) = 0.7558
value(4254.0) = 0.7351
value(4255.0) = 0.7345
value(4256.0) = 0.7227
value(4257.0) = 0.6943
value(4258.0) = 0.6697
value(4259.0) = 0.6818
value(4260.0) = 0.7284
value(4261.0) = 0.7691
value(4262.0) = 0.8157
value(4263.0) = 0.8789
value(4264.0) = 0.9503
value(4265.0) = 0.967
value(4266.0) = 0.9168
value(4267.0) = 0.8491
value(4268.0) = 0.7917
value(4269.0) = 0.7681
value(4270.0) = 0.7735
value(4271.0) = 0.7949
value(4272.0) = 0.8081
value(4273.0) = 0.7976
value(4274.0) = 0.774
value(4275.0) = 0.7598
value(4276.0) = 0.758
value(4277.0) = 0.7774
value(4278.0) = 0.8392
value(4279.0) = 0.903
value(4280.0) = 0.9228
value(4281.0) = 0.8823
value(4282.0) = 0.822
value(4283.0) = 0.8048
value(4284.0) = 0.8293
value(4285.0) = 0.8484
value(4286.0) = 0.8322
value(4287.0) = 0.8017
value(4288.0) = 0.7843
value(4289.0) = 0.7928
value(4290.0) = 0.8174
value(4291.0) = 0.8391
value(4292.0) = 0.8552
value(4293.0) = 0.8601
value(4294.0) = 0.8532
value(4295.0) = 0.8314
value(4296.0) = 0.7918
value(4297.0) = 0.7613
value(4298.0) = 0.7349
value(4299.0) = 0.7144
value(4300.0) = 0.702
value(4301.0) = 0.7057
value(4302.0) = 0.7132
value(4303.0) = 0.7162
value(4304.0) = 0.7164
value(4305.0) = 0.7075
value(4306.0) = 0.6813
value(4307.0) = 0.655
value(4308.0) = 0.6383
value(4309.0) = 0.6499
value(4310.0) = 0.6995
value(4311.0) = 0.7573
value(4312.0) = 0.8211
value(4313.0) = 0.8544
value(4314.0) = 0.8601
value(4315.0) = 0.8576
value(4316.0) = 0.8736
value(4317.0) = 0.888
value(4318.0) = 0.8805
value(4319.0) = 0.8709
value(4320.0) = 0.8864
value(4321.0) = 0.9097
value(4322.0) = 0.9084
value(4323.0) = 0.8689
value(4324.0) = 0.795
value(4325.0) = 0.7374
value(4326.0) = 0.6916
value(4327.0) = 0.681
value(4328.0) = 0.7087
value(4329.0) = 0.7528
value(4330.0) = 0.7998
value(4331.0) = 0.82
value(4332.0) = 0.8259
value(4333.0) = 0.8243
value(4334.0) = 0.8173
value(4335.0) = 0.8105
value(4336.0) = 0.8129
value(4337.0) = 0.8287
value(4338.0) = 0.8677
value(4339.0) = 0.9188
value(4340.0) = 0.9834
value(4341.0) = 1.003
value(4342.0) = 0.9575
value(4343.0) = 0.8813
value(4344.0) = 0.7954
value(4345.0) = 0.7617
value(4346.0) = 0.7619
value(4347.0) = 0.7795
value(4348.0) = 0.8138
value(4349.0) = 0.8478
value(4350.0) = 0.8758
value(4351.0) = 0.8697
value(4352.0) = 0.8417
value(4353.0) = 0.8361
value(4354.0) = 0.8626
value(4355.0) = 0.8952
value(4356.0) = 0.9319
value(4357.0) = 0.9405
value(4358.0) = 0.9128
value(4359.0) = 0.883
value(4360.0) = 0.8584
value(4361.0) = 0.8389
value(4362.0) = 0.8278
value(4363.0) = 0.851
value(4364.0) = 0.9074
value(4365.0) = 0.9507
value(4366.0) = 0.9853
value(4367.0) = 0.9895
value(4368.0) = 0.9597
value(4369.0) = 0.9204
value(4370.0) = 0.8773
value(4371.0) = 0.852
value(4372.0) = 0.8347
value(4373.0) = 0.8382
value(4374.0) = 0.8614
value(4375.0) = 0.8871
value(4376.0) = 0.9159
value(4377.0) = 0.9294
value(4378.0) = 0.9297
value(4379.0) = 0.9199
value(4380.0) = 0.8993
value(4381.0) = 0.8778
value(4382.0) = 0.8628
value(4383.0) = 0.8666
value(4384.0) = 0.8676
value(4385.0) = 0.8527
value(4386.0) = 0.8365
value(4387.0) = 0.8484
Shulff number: -5.8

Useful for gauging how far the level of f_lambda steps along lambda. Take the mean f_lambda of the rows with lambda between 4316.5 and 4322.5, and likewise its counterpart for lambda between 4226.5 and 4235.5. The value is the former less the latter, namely 0.063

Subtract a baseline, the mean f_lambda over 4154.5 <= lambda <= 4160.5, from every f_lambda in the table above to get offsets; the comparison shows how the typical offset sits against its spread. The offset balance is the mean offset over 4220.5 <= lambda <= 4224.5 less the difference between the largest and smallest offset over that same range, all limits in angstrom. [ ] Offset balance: -0.22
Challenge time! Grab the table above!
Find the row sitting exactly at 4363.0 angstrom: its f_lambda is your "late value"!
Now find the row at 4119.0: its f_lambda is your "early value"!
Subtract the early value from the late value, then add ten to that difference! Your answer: 10.0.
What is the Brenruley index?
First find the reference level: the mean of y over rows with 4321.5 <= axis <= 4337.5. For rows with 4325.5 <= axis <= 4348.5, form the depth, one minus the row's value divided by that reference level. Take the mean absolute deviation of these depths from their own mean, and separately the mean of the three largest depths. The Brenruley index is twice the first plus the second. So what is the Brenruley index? 0.28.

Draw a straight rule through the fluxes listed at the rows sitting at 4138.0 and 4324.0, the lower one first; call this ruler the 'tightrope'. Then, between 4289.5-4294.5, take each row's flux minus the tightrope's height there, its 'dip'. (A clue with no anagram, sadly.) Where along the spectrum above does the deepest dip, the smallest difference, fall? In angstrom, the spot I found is 4290.0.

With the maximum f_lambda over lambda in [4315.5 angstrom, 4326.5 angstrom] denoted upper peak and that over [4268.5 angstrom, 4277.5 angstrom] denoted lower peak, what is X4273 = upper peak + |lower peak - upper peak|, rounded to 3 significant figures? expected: 1.01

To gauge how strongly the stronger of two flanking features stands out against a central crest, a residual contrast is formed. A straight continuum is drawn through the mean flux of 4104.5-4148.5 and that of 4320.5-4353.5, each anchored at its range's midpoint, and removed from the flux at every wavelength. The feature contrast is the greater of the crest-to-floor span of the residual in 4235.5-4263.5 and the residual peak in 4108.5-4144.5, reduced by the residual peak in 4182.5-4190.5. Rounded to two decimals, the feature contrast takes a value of 0.25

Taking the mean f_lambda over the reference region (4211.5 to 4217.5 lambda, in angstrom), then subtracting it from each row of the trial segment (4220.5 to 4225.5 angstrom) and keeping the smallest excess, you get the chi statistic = -0.182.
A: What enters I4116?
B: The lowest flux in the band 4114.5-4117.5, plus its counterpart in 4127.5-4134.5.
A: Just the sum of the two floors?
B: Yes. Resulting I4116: 1.52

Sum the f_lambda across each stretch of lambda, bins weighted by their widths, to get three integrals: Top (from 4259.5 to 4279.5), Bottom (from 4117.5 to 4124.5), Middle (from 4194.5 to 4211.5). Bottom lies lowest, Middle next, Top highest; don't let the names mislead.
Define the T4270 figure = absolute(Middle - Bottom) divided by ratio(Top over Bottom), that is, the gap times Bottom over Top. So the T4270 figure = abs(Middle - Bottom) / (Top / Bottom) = 3.0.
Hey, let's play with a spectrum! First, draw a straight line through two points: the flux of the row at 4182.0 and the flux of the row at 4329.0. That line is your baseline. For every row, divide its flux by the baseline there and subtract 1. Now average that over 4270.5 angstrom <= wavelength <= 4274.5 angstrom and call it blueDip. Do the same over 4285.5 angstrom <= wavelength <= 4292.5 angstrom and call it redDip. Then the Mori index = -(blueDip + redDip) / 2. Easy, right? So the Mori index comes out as -0.04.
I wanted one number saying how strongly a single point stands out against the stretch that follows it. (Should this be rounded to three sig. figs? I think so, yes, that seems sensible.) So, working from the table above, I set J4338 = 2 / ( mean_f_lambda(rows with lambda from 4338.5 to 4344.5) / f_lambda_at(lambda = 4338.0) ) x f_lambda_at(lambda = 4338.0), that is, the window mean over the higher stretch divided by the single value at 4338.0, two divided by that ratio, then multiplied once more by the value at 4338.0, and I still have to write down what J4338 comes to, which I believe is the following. 1.63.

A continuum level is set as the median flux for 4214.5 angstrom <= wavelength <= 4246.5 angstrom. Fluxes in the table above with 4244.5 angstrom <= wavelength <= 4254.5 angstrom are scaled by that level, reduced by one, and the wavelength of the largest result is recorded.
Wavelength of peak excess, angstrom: 4245.0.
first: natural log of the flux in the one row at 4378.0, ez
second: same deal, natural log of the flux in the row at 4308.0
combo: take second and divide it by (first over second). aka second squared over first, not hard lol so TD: -2.8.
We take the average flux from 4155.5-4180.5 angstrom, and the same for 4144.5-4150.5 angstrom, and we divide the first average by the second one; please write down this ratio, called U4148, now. 0.99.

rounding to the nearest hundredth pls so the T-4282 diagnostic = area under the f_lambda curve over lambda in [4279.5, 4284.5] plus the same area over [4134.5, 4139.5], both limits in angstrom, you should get 8.20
